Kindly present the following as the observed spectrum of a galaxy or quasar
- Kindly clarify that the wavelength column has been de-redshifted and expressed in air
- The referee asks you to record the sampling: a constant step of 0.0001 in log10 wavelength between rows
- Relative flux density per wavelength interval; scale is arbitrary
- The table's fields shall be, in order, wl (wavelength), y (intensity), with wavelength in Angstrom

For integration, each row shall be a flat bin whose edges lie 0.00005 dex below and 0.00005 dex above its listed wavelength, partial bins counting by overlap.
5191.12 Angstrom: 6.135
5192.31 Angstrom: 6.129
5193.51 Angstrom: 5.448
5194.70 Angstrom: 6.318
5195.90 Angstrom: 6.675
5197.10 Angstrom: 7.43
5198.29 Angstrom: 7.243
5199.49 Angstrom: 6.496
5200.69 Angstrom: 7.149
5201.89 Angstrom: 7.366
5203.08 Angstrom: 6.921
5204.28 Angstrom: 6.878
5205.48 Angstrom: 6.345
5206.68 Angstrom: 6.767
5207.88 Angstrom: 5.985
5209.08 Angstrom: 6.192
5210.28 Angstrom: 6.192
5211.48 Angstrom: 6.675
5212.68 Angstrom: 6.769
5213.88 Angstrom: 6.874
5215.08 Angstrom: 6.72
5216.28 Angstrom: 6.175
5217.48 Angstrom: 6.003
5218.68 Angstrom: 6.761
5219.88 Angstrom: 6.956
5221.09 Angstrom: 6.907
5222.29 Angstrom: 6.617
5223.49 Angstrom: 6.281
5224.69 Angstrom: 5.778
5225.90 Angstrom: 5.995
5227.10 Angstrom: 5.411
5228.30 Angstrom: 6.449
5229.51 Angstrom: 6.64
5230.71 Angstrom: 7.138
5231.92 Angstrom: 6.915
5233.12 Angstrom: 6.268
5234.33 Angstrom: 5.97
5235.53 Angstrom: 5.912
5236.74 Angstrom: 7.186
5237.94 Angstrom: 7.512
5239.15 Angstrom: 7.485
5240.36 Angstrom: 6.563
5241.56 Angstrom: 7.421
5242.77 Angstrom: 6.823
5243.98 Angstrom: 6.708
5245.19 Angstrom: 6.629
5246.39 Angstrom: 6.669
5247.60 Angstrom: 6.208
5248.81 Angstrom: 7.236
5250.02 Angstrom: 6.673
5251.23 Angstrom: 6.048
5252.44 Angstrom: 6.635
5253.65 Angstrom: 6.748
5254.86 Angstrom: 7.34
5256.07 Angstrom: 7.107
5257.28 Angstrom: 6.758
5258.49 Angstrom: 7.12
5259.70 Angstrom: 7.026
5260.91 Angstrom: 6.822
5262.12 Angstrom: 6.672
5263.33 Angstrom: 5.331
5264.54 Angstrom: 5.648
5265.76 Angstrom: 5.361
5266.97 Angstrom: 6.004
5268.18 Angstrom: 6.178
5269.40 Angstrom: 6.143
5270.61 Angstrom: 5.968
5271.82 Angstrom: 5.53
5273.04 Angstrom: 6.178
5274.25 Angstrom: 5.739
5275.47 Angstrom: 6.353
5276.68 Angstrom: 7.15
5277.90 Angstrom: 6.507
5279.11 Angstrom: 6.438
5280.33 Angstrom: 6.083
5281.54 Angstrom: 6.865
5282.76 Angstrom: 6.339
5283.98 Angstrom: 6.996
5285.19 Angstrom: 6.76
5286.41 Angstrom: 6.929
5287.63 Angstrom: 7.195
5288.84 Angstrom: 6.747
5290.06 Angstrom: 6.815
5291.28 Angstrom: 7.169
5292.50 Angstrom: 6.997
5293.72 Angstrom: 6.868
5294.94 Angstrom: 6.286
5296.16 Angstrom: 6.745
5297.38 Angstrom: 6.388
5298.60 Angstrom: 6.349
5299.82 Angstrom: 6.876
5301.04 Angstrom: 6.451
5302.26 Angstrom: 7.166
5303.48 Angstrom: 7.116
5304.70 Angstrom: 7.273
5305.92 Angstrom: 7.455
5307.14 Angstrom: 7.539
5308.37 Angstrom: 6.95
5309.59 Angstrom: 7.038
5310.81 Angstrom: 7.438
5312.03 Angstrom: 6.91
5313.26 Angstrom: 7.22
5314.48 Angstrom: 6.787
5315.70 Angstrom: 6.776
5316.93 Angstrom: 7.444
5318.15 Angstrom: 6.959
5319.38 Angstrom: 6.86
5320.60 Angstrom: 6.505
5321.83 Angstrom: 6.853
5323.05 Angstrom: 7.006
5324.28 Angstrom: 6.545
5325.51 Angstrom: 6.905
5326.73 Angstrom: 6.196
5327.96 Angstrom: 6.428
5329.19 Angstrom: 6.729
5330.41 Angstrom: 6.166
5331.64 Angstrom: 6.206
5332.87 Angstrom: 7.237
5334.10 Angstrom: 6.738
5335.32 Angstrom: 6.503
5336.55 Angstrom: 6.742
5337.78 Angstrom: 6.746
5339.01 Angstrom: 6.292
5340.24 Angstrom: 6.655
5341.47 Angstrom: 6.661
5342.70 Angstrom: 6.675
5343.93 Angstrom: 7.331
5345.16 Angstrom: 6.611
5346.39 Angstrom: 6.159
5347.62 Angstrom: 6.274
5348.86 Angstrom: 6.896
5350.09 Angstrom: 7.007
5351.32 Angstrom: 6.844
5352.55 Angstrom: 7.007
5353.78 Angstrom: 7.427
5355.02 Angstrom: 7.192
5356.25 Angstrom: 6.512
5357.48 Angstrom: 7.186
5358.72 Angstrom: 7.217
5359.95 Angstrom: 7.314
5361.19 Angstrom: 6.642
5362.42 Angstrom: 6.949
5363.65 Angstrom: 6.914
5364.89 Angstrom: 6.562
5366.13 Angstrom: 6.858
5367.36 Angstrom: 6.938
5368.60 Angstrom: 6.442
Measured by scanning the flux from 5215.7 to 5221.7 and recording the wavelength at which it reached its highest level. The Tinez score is 5219.88 Angstrom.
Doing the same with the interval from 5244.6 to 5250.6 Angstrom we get 5248.81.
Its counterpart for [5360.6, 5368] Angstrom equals 5362.42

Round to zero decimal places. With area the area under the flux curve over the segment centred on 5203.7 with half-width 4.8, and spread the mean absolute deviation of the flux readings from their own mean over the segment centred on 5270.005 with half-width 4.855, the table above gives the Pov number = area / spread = 250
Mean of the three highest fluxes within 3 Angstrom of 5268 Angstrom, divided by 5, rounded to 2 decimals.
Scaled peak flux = 1.22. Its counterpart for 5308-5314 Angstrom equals 1.45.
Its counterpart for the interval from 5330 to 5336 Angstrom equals 1.37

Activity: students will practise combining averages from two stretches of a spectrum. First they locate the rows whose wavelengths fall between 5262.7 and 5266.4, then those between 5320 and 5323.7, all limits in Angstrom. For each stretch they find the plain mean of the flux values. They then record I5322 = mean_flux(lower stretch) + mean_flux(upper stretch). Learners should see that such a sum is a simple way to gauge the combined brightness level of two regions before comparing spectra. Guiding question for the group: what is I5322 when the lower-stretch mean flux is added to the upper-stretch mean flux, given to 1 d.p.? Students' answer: 12.2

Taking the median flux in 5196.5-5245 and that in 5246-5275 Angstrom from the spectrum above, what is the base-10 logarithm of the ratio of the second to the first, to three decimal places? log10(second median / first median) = -0.019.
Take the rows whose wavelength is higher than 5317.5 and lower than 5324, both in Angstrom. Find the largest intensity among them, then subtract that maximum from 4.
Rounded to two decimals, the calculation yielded -3.01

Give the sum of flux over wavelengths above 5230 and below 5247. 95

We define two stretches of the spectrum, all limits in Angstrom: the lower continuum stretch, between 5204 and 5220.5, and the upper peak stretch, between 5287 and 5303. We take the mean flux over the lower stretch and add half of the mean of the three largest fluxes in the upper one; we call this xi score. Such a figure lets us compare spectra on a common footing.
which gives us 10.1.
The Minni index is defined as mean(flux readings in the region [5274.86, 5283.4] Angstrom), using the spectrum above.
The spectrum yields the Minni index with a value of 6.5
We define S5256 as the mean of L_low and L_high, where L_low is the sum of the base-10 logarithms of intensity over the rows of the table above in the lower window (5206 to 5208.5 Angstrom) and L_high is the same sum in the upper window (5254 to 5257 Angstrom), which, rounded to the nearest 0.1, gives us 1.7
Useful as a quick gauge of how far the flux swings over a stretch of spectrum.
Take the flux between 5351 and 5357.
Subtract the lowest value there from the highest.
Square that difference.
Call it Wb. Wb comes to 0.84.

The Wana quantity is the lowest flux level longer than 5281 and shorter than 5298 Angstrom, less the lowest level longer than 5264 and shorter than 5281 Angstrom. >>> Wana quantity 0.9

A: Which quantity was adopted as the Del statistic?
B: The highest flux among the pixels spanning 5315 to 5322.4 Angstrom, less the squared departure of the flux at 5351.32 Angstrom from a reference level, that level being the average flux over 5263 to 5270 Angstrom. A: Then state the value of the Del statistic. 6.3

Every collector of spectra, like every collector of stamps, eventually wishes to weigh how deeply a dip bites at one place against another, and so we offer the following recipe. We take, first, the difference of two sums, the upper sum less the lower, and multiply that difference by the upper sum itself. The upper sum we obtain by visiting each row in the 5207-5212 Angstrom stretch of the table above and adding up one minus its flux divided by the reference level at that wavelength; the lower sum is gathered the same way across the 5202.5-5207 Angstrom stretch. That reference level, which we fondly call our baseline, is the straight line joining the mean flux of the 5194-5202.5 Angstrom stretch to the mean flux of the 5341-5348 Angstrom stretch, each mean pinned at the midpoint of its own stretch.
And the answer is 0.10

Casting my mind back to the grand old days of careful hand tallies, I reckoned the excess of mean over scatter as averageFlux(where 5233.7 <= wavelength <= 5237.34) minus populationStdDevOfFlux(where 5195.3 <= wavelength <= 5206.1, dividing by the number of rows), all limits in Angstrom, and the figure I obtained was 5.99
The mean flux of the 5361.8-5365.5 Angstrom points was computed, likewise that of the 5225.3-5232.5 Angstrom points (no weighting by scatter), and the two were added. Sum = 13.2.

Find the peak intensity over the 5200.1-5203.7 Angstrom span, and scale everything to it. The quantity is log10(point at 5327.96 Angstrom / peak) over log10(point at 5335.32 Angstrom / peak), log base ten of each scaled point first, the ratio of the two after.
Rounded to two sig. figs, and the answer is 1.1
